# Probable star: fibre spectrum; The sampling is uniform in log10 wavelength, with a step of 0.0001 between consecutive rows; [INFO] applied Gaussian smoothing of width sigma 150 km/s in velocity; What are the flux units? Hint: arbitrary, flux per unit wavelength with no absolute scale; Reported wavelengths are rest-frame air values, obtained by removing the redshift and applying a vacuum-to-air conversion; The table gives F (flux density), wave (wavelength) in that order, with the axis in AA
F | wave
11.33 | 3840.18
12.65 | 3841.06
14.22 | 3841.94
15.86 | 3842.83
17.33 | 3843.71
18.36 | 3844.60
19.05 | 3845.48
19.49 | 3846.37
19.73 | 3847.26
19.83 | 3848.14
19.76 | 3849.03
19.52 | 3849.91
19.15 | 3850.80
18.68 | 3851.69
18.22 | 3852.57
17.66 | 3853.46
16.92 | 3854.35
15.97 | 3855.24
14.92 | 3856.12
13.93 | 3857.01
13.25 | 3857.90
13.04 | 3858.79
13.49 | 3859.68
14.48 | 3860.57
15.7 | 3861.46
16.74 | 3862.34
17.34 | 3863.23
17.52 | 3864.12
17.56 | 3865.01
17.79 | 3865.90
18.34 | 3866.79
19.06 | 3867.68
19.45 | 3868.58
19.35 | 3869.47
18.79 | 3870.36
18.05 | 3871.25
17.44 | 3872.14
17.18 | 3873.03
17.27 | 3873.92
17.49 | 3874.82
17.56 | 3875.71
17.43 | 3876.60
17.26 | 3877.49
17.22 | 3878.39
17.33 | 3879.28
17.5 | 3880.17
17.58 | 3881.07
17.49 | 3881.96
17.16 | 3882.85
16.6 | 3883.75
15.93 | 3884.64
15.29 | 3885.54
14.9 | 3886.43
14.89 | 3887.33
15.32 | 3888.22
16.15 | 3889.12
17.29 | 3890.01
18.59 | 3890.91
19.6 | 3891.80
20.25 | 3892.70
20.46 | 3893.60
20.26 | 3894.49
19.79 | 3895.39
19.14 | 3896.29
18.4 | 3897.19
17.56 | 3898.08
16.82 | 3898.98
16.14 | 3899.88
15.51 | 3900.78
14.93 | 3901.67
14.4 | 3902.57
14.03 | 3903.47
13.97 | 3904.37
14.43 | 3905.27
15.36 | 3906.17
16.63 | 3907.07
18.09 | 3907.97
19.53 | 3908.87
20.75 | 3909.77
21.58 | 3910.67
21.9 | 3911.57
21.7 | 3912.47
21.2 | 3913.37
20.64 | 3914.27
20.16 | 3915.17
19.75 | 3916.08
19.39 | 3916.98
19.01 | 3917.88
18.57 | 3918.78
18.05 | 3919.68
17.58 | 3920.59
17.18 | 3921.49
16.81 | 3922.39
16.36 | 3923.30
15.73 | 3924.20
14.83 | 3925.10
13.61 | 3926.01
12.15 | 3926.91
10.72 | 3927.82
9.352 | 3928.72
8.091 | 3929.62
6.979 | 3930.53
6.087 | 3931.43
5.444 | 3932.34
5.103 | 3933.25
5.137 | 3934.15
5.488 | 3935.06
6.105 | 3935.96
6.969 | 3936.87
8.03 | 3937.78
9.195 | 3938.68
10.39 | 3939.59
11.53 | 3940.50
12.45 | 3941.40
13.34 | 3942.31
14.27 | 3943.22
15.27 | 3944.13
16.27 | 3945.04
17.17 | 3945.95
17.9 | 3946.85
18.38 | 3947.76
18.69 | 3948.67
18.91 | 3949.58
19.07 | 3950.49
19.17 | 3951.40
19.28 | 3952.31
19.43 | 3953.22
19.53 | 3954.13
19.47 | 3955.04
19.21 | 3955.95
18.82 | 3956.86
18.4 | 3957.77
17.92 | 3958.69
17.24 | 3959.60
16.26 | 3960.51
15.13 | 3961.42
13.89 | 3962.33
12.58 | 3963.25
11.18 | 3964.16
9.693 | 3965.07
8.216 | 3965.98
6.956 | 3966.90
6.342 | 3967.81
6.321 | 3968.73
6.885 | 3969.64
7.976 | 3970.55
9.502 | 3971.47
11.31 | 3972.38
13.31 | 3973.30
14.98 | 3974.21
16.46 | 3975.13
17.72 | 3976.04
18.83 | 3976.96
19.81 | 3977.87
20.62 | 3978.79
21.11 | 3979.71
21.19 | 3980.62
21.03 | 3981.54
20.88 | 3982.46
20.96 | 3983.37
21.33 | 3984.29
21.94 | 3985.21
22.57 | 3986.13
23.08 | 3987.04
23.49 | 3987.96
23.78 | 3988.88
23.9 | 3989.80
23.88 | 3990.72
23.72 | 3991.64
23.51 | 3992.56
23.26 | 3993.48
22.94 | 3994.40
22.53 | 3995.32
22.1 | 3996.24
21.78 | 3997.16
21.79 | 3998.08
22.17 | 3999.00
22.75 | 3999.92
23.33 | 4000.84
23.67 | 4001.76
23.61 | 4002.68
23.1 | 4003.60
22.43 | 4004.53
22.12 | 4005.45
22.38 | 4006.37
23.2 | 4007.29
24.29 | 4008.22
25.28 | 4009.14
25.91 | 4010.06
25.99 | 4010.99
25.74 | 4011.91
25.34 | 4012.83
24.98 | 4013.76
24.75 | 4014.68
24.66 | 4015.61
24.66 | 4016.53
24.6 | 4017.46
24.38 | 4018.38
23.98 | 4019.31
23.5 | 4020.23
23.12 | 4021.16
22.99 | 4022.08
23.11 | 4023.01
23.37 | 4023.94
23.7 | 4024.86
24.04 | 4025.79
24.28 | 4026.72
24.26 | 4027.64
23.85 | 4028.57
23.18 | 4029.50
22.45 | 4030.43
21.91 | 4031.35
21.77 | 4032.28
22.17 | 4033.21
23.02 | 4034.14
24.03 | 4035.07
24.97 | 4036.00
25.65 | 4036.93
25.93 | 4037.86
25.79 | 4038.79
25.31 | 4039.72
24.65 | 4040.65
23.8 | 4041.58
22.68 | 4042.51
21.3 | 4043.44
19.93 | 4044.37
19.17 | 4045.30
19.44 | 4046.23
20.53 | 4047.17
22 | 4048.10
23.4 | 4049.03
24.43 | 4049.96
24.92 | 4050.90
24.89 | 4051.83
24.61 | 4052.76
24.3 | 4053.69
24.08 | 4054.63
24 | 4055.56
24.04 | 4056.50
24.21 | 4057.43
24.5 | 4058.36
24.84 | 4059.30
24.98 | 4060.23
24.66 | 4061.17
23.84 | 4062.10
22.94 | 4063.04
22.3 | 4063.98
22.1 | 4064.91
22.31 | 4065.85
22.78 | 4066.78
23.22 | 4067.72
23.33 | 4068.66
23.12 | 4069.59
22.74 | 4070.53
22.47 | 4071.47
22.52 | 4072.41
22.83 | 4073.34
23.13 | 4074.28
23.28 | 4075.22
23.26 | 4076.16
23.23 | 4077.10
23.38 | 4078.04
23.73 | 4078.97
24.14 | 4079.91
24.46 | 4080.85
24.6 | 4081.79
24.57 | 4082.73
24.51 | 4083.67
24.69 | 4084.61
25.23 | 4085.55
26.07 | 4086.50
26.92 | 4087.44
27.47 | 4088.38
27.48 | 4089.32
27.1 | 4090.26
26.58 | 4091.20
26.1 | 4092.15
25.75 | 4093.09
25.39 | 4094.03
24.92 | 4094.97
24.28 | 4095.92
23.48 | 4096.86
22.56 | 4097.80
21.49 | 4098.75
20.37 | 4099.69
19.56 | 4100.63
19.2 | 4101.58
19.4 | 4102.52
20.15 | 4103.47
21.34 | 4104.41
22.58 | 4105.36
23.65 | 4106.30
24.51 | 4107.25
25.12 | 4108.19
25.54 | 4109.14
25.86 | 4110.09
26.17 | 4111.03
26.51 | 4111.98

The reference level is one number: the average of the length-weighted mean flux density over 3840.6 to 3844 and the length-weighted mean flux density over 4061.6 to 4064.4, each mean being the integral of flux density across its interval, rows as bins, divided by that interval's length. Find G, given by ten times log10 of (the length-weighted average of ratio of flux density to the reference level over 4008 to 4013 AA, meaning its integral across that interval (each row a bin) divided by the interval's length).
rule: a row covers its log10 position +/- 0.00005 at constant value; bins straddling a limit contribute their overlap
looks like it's 1.3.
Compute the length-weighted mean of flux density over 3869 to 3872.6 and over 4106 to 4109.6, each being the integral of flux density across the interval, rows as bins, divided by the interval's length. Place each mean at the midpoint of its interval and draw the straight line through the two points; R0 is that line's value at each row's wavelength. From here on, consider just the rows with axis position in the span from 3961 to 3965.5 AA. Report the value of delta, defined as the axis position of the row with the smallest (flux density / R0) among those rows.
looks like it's 3965.07 AA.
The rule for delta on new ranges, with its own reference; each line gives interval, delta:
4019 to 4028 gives 4022.08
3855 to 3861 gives 3858.79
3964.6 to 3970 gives 3968.73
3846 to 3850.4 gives 3849.91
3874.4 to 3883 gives 3882.85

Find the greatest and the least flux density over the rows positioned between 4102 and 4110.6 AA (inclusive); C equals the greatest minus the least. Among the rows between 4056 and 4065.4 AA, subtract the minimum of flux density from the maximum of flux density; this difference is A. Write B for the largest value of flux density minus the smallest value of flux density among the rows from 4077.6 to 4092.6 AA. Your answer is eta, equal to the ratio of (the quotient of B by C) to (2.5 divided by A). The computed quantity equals 0.7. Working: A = 2.9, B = 4.1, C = 6.5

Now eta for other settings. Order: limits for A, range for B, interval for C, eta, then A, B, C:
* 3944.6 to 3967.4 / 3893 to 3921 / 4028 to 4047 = 5.9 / 12.6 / 7.9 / 6.8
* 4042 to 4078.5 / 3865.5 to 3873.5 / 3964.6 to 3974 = 0.8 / 5.8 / 2.3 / 7.0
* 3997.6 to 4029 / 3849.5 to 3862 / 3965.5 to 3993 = 0.6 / 4.2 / 6.5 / 17.6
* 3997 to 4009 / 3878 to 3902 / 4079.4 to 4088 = 2.0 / 2.5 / 5.6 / 2.8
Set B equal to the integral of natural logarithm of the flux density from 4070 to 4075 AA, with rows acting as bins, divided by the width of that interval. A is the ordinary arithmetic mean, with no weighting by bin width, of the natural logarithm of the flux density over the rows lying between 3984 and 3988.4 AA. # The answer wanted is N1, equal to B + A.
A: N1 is 6.2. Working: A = 3.1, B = 3.12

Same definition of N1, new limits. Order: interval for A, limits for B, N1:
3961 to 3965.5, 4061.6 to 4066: 5.6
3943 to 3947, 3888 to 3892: 5.6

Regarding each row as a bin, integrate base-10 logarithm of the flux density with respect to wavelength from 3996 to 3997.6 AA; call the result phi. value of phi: 2.15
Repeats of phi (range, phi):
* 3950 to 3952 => 2.56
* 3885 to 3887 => 2.35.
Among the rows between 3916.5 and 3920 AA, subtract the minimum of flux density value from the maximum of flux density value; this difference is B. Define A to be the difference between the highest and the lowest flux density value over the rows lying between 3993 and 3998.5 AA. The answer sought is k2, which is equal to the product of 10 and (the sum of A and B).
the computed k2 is 28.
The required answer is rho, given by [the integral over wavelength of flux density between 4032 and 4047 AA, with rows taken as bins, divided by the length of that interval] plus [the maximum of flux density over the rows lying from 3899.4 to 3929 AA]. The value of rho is 45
